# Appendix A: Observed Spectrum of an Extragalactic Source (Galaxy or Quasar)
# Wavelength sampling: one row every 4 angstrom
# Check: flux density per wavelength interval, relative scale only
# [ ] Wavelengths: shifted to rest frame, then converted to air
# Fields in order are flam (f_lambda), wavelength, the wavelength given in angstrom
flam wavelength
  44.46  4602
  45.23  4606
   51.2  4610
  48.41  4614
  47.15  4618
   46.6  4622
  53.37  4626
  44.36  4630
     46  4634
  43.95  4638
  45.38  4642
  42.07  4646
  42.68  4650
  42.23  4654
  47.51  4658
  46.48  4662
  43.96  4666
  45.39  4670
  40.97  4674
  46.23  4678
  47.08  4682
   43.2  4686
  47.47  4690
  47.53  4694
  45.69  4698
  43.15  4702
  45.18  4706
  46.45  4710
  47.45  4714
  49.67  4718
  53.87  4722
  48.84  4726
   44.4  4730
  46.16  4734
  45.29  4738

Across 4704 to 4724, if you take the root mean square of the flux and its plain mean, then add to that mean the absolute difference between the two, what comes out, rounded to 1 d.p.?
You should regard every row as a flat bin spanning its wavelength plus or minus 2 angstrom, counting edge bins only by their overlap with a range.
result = 48.6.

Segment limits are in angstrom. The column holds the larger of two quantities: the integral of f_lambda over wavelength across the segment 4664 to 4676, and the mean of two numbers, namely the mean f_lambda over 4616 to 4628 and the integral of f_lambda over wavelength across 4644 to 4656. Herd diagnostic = 521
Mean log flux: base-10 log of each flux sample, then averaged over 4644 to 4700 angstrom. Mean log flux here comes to 1.65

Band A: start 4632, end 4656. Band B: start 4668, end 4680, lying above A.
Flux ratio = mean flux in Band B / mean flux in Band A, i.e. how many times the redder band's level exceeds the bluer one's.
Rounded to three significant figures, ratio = 1.01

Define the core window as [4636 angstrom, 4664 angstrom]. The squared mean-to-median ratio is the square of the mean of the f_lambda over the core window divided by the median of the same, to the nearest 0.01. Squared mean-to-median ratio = 1.02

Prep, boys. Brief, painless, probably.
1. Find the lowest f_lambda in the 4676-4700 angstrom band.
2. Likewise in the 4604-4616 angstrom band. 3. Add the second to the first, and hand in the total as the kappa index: 88.4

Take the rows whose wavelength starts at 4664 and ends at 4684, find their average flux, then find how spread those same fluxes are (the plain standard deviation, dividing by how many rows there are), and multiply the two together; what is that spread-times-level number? 96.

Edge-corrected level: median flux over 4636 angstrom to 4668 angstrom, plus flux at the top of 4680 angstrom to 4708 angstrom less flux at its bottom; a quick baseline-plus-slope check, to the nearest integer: 42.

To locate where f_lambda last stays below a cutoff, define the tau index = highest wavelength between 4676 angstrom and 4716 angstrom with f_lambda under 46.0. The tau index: 4706 angstrom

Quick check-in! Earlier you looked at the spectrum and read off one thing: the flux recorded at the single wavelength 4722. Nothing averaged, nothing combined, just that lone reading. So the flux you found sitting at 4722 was 53.87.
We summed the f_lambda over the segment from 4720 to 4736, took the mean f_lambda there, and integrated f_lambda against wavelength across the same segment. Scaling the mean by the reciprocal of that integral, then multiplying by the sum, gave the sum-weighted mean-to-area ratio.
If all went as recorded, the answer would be 12.1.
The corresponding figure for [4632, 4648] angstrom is 11.1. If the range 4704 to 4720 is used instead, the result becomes 11.8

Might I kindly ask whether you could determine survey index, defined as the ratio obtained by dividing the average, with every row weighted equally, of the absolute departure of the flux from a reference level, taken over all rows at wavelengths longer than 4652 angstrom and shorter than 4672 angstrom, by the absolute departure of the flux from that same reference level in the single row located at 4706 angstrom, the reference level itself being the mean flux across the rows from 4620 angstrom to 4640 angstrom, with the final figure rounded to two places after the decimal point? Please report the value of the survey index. 1.20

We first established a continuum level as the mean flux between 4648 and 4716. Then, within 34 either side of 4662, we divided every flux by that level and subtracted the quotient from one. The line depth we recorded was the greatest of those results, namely 0.094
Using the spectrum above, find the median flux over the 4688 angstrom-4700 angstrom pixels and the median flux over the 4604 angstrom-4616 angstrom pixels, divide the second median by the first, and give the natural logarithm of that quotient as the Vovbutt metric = 0.020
